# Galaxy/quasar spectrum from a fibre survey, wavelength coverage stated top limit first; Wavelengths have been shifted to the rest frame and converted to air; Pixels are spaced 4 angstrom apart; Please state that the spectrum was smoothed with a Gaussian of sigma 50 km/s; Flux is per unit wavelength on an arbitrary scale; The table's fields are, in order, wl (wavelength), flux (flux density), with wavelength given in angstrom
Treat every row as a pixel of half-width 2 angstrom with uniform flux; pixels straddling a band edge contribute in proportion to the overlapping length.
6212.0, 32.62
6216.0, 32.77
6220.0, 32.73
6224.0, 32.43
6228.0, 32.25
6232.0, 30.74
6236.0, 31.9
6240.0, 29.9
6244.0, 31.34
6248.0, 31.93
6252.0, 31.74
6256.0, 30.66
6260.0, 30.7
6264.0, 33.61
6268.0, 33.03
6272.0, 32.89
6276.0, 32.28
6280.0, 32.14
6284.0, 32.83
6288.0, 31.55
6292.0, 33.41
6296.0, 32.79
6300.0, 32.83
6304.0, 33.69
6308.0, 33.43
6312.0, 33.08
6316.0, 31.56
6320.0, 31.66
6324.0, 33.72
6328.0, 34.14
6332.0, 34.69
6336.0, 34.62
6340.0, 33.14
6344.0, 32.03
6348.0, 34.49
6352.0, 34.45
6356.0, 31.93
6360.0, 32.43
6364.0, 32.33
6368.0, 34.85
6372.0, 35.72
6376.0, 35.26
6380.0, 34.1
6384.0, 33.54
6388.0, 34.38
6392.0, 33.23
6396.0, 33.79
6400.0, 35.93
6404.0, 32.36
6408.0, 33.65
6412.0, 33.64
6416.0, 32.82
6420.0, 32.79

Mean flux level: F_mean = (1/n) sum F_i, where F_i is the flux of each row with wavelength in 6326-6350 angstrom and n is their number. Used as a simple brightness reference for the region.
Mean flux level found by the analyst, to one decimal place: 33.9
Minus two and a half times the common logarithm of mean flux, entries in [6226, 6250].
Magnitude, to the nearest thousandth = -3.740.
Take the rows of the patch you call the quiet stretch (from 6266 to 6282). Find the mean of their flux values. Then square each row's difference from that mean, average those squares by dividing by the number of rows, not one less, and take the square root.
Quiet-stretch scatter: 0.38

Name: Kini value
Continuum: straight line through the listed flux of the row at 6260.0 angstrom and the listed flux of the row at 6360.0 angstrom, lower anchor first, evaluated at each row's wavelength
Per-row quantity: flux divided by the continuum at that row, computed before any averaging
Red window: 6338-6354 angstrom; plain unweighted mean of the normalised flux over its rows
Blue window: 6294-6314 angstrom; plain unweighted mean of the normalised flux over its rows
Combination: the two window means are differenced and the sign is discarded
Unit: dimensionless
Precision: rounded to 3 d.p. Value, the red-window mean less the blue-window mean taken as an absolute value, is 0.013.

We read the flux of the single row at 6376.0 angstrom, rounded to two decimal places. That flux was 35.26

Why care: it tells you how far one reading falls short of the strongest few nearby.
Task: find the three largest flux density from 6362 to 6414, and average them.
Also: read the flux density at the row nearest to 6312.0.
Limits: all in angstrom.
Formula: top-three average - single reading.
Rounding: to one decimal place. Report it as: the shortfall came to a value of 2.6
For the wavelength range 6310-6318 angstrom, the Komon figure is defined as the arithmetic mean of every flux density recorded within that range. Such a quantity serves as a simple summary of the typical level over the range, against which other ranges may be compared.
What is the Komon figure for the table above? 32.3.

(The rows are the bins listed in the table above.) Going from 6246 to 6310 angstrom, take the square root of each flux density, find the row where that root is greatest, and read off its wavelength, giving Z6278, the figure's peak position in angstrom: 6304.0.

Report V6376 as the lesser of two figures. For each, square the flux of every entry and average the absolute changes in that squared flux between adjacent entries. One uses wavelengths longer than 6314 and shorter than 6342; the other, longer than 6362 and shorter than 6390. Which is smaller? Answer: 52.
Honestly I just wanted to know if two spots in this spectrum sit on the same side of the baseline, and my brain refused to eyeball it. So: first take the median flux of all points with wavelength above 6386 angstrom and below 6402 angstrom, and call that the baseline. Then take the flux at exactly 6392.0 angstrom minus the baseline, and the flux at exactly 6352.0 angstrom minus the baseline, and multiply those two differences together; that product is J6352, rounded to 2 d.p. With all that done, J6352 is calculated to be -0.31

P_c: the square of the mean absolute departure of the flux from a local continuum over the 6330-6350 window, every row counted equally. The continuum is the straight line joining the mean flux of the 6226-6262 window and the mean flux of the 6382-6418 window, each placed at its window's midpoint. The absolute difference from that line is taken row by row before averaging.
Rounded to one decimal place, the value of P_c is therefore 1.8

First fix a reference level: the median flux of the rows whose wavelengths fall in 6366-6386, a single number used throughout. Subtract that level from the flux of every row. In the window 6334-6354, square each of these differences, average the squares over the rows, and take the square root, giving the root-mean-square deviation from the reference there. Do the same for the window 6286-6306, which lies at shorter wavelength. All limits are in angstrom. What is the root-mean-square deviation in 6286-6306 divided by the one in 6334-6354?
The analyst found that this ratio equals 1.42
